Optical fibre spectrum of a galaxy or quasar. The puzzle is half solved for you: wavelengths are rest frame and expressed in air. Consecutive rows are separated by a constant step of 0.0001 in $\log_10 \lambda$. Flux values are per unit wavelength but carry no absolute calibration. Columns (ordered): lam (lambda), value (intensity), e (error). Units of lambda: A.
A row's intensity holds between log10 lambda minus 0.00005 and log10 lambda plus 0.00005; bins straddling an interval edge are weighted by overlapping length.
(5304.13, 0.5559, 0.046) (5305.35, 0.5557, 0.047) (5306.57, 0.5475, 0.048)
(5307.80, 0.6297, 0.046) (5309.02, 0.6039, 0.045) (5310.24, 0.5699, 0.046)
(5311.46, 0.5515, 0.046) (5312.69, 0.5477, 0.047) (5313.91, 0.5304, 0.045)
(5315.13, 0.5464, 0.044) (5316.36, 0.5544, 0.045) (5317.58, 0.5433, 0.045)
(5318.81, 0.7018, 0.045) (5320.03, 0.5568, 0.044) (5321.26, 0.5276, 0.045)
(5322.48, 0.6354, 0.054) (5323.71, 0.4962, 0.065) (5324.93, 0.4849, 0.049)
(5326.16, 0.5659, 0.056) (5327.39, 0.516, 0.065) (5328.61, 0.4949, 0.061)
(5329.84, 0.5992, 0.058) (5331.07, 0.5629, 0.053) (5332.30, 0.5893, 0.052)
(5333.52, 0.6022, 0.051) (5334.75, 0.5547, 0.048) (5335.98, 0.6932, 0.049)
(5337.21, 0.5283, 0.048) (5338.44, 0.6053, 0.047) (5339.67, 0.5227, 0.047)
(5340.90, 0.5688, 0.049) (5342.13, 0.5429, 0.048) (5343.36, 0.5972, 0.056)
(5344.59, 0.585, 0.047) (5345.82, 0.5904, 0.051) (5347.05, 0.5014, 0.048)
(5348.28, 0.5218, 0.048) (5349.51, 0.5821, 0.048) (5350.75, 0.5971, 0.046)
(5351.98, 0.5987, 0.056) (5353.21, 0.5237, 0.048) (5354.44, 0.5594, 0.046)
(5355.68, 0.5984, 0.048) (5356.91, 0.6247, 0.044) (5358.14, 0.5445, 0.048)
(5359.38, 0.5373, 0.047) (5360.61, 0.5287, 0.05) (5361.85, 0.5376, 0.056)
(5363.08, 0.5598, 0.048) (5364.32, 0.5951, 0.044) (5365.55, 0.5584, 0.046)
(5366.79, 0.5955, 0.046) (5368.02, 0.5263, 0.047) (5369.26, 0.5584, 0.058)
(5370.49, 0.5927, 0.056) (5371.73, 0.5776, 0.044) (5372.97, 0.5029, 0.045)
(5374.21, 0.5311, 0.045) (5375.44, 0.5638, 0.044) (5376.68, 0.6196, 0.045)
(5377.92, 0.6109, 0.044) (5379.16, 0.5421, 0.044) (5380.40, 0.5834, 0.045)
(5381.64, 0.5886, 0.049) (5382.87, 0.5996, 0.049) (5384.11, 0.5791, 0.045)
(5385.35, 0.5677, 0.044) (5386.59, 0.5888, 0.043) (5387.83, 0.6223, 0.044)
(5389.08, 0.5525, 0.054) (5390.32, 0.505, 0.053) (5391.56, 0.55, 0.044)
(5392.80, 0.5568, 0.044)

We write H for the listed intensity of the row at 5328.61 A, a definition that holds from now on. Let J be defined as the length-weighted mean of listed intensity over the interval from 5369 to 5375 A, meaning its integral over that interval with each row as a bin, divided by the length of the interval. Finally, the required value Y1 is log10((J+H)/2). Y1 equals -0.281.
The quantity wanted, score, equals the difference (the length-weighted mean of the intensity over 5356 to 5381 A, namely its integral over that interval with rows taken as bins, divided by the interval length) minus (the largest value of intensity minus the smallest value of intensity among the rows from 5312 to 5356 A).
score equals 0.348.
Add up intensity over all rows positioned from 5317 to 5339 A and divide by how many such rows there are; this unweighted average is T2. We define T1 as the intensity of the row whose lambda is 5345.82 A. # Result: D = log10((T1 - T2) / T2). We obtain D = -1.44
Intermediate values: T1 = 0.5904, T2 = 0.570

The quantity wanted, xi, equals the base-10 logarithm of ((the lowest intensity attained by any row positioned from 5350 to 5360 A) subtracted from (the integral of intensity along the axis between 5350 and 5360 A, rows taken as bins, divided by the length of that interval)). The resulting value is -1.31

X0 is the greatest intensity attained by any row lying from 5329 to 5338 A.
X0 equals 0.6932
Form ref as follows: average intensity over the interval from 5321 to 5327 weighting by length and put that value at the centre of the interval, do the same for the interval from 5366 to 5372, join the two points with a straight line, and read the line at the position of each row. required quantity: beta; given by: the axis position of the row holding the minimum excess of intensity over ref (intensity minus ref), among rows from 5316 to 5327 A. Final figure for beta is 5324.93 A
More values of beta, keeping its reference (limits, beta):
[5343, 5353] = 5347.05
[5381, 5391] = 5390.32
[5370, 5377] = 5372.97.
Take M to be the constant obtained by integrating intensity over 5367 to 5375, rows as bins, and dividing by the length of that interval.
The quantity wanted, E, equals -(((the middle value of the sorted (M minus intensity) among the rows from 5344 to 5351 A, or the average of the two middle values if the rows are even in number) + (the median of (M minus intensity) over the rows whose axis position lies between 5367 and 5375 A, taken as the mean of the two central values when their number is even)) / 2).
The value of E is 0.013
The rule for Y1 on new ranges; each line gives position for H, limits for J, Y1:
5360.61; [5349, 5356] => -0.258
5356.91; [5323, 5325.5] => -0.251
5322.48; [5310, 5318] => -0.228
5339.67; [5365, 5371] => -0.264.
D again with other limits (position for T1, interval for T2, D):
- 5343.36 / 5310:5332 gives -1.12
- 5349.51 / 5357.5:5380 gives -1.41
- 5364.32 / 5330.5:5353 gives -1.45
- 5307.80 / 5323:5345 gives -0.92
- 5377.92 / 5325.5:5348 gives -1.12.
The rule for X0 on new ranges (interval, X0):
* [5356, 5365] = 0.6247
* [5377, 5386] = 0.6109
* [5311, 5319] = 0.7018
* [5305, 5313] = 0.6297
